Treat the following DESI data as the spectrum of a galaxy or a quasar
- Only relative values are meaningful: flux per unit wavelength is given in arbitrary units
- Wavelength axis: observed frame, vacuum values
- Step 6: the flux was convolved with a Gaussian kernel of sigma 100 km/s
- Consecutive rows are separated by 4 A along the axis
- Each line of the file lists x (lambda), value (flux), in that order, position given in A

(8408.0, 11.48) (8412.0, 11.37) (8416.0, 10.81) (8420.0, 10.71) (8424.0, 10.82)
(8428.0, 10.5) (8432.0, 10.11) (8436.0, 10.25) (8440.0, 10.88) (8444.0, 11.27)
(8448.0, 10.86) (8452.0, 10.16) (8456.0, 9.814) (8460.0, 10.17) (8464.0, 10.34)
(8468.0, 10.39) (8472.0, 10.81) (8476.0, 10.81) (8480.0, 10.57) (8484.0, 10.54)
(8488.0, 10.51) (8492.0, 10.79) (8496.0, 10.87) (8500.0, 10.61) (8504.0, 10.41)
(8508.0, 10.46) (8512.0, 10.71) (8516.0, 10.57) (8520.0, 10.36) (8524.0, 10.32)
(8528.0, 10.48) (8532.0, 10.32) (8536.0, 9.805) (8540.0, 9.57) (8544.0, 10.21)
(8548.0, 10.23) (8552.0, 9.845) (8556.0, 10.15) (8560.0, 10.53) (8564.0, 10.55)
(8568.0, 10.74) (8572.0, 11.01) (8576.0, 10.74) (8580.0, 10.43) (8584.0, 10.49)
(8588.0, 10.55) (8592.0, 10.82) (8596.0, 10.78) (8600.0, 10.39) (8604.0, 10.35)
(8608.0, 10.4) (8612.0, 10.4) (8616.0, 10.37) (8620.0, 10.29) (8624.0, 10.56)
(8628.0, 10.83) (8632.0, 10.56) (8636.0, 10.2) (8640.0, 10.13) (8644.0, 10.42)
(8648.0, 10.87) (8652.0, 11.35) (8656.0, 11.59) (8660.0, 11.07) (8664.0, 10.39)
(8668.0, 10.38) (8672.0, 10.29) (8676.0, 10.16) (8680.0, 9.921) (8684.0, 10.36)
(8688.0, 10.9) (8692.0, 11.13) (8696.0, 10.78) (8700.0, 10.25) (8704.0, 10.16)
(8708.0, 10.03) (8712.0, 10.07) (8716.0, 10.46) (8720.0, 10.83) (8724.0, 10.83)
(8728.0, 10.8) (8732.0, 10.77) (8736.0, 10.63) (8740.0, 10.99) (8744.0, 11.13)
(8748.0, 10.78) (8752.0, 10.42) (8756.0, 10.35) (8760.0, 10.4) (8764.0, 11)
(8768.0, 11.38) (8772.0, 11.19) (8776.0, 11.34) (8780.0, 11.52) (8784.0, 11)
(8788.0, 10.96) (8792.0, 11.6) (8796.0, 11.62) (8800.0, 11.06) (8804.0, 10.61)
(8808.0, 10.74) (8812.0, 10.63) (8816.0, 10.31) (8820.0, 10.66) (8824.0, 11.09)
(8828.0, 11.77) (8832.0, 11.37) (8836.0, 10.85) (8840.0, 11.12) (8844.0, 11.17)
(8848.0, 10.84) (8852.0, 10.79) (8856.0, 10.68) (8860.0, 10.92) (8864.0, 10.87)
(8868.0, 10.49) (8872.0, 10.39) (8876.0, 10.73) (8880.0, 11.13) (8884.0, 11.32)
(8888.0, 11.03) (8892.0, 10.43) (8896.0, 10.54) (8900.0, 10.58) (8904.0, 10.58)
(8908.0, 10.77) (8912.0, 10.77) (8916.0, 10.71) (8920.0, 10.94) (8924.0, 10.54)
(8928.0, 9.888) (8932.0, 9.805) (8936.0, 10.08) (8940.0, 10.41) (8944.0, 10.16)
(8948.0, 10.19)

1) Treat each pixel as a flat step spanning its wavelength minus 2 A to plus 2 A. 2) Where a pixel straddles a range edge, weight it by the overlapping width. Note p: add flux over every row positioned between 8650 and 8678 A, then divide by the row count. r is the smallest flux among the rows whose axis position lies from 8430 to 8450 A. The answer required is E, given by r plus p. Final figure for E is 20.9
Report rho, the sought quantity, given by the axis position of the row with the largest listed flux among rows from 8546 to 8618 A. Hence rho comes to 8572.0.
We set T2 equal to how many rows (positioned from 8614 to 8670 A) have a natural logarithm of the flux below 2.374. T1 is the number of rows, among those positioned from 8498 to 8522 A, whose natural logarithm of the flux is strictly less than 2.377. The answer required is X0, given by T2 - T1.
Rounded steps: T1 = 6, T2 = 9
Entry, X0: 3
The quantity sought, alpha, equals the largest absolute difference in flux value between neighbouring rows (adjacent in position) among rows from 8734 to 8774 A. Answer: 0.60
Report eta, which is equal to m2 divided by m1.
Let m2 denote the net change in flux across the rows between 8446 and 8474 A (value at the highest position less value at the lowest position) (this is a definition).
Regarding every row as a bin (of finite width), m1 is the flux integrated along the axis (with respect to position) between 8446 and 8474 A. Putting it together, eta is -0.0002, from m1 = 290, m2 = -0.05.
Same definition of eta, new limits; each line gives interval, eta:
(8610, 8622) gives -0.0009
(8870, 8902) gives 0.0006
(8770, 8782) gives 0.0024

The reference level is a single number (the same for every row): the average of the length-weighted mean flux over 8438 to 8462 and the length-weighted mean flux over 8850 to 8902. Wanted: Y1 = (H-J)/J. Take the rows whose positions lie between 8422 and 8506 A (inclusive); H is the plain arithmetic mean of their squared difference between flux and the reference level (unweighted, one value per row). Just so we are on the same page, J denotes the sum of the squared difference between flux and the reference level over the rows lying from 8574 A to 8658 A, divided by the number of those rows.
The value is 0.0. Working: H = 0.12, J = 0.124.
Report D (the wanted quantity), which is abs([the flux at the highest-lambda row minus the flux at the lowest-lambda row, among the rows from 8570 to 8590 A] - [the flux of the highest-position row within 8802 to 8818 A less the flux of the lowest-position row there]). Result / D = 0.16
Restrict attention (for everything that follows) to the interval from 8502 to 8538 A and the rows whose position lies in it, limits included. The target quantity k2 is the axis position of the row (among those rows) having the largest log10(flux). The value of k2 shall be 8512.0 A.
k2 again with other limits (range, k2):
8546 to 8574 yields 8572.0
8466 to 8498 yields 8496.0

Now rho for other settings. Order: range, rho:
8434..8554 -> 8444.0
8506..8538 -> 8512.0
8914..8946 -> 8920.0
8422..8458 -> 8444.0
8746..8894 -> 8828.0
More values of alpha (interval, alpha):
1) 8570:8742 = 0.68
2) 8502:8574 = 0.64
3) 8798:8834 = 0.68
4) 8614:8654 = 0.48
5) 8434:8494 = 0.70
